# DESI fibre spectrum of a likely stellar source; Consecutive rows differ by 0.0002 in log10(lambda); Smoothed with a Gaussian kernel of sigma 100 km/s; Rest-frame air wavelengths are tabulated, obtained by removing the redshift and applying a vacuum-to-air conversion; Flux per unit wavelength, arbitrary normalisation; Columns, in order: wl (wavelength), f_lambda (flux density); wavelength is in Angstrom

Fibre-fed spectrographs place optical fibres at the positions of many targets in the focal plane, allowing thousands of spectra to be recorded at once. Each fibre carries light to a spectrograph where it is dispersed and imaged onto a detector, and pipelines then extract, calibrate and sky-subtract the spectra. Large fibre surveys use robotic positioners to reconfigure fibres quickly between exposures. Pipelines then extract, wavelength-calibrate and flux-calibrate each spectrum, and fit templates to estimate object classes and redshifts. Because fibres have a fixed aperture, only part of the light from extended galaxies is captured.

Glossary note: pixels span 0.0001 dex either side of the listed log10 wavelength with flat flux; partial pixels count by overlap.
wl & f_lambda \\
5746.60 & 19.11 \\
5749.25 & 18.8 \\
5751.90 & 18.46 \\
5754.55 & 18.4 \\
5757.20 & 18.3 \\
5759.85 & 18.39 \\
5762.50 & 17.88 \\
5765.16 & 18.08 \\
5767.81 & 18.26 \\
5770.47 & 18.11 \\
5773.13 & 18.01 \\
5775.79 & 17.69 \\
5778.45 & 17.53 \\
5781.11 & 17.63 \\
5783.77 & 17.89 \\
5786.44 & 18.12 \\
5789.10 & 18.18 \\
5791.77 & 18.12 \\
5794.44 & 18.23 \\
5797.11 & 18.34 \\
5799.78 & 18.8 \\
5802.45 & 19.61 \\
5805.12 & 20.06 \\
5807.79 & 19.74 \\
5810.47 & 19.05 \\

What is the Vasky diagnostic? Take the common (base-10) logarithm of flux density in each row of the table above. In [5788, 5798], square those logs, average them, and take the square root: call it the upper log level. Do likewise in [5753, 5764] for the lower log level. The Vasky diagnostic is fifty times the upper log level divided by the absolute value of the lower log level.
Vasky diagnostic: 50.0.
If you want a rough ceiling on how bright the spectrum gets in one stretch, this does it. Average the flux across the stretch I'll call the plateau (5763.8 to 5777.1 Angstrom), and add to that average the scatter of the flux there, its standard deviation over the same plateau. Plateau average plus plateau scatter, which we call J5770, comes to 18.2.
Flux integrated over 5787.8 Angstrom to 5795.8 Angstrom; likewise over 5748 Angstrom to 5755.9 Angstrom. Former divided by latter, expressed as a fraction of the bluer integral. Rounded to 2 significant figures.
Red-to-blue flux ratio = 0.99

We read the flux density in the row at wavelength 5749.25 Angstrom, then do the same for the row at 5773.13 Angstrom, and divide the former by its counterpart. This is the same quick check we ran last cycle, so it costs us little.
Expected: 1.04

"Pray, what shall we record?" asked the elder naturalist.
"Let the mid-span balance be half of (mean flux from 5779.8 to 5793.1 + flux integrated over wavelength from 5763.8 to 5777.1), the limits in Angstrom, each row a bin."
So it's 129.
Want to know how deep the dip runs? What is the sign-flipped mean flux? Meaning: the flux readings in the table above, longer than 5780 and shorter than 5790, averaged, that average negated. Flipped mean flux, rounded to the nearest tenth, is -18.0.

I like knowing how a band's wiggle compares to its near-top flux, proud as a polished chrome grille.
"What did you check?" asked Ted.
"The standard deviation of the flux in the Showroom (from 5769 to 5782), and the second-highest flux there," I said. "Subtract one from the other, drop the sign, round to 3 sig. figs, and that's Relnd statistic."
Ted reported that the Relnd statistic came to 17.8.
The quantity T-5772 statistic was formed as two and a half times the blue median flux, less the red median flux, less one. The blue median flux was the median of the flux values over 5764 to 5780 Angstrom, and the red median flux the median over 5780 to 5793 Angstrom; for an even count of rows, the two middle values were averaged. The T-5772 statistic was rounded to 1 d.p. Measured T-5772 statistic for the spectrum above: 26.0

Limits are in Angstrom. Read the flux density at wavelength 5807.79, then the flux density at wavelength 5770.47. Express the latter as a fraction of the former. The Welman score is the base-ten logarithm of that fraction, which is -0.037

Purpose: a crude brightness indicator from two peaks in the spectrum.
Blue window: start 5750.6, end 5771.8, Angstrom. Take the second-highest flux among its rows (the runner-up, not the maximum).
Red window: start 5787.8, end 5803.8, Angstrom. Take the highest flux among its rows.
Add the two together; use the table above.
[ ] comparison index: 38.0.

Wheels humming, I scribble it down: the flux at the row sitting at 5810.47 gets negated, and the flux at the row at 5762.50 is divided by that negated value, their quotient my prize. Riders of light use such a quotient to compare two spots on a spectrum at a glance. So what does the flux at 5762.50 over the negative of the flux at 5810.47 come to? -0.94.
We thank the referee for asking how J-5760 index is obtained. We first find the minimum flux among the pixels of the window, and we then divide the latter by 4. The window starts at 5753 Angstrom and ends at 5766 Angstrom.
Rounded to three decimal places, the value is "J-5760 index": 4.470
